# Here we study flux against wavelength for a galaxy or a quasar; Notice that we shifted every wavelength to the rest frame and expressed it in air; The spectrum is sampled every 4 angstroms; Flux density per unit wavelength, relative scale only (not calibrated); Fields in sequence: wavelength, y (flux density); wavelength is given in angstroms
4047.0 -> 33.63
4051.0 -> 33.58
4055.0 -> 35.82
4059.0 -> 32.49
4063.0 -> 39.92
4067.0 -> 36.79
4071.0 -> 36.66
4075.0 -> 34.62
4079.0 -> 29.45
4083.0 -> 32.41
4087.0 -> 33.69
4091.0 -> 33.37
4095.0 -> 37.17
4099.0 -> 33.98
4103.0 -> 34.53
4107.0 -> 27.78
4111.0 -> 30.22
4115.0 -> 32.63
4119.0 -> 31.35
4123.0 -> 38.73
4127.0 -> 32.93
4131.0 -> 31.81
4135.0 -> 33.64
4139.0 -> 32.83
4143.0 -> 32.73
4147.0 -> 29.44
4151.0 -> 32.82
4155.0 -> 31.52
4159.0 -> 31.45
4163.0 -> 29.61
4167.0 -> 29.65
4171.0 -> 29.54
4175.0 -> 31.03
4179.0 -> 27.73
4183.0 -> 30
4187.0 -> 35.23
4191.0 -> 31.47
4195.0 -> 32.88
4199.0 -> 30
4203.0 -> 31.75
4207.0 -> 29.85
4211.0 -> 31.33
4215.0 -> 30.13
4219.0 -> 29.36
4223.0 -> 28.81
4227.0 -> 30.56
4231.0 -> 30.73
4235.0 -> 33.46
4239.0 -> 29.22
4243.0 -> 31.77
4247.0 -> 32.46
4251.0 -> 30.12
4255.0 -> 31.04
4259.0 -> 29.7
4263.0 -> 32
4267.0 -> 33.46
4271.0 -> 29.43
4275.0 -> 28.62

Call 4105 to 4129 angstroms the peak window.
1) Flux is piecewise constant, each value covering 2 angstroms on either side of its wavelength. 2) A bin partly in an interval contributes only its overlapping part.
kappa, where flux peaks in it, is 4123.0 angstroms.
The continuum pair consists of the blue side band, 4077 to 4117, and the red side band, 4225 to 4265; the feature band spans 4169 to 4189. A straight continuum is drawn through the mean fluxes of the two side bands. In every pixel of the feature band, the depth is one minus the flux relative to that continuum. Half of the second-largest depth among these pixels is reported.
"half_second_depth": 0.036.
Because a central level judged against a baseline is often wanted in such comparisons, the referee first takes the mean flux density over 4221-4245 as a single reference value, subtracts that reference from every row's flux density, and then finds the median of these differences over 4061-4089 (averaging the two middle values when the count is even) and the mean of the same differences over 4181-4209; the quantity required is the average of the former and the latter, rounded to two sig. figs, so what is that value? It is 2.4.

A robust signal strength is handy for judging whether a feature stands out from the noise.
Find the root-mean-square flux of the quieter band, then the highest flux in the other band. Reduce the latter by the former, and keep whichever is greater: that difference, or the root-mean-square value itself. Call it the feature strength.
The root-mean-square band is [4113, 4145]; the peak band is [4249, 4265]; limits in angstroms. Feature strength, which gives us 33.4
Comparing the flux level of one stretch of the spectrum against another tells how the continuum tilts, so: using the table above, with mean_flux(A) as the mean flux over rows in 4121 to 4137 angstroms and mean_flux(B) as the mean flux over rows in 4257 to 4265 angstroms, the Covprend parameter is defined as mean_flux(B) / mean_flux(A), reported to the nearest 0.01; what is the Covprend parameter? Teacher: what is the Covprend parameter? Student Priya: 0.90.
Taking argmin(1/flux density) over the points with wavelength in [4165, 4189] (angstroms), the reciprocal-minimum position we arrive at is 4187.0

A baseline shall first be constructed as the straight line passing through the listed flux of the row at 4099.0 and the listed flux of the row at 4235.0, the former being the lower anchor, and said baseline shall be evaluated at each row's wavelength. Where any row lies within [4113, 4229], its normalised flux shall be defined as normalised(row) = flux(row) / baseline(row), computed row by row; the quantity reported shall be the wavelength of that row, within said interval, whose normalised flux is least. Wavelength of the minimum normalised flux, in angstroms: 4179.0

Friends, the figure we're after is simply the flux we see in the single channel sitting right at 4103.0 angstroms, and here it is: 34.53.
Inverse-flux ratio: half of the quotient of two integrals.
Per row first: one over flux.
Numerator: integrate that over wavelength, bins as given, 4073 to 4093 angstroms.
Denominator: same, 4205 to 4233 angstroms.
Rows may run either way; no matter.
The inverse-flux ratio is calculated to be 0.33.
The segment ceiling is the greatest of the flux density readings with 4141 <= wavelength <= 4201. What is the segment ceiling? 35.23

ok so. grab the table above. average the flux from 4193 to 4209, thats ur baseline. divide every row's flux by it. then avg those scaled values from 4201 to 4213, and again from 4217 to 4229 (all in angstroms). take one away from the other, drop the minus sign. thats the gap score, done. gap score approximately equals 0.045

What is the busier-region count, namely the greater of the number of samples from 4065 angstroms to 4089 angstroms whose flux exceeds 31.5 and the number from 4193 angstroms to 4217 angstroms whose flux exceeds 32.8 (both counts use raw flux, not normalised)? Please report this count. 5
